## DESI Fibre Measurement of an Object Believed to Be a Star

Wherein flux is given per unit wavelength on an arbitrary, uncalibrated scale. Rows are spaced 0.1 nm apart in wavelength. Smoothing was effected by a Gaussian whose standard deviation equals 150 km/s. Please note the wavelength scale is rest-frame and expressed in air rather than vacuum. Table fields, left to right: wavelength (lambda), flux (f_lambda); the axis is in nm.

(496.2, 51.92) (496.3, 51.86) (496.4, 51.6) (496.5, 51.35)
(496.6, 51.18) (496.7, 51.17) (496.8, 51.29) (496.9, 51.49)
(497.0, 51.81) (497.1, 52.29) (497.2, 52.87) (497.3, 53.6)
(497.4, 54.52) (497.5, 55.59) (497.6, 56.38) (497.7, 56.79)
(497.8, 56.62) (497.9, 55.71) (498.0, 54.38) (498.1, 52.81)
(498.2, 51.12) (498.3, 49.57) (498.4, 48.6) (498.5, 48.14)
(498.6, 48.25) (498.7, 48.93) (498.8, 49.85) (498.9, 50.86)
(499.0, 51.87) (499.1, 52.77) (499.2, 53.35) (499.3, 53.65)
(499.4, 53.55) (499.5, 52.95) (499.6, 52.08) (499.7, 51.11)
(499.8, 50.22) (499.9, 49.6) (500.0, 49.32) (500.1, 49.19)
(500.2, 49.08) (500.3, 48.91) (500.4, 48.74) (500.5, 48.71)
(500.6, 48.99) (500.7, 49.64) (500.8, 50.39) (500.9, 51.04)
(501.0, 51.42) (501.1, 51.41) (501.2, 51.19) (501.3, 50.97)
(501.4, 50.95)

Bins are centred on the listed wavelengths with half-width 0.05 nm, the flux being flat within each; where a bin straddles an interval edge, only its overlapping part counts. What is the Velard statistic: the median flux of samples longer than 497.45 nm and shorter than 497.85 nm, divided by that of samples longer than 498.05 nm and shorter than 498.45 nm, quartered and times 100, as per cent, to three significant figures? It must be 28.1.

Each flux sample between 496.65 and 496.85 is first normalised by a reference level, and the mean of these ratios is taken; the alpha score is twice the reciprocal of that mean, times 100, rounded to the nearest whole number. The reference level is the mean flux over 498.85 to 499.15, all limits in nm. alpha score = 202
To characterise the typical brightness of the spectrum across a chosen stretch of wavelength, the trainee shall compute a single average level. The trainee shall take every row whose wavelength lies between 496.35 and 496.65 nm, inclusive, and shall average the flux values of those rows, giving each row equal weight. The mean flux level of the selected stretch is 51.4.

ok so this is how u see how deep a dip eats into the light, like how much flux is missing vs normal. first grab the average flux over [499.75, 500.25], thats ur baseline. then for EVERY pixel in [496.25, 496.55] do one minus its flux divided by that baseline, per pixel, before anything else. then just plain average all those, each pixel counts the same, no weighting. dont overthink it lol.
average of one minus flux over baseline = -0.043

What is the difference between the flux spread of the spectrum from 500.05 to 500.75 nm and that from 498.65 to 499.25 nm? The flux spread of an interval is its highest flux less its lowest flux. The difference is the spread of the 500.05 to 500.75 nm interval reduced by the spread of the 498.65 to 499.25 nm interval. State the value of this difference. -3.5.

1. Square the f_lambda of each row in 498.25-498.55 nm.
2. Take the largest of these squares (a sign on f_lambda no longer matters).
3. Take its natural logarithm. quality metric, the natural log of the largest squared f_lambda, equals 7.81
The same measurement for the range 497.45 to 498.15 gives 8.08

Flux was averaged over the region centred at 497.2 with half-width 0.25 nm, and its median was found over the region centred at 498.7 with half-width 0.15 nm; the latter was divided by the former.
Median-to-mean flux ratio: 0.92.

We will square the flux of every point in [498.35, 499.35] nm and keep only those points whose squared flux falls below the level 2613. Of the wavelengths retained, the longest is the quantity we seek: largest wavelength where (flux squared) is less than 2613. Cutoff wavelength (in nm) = 498.9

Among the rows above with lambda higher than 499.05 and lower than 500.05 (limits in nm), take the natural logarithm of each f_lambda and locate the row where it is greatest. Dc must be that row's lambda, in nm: 499.3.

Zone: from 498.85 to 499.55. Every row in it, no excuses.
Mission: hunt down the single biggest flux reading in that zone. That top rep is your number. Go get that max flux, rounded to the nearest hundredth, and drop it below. 53.65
